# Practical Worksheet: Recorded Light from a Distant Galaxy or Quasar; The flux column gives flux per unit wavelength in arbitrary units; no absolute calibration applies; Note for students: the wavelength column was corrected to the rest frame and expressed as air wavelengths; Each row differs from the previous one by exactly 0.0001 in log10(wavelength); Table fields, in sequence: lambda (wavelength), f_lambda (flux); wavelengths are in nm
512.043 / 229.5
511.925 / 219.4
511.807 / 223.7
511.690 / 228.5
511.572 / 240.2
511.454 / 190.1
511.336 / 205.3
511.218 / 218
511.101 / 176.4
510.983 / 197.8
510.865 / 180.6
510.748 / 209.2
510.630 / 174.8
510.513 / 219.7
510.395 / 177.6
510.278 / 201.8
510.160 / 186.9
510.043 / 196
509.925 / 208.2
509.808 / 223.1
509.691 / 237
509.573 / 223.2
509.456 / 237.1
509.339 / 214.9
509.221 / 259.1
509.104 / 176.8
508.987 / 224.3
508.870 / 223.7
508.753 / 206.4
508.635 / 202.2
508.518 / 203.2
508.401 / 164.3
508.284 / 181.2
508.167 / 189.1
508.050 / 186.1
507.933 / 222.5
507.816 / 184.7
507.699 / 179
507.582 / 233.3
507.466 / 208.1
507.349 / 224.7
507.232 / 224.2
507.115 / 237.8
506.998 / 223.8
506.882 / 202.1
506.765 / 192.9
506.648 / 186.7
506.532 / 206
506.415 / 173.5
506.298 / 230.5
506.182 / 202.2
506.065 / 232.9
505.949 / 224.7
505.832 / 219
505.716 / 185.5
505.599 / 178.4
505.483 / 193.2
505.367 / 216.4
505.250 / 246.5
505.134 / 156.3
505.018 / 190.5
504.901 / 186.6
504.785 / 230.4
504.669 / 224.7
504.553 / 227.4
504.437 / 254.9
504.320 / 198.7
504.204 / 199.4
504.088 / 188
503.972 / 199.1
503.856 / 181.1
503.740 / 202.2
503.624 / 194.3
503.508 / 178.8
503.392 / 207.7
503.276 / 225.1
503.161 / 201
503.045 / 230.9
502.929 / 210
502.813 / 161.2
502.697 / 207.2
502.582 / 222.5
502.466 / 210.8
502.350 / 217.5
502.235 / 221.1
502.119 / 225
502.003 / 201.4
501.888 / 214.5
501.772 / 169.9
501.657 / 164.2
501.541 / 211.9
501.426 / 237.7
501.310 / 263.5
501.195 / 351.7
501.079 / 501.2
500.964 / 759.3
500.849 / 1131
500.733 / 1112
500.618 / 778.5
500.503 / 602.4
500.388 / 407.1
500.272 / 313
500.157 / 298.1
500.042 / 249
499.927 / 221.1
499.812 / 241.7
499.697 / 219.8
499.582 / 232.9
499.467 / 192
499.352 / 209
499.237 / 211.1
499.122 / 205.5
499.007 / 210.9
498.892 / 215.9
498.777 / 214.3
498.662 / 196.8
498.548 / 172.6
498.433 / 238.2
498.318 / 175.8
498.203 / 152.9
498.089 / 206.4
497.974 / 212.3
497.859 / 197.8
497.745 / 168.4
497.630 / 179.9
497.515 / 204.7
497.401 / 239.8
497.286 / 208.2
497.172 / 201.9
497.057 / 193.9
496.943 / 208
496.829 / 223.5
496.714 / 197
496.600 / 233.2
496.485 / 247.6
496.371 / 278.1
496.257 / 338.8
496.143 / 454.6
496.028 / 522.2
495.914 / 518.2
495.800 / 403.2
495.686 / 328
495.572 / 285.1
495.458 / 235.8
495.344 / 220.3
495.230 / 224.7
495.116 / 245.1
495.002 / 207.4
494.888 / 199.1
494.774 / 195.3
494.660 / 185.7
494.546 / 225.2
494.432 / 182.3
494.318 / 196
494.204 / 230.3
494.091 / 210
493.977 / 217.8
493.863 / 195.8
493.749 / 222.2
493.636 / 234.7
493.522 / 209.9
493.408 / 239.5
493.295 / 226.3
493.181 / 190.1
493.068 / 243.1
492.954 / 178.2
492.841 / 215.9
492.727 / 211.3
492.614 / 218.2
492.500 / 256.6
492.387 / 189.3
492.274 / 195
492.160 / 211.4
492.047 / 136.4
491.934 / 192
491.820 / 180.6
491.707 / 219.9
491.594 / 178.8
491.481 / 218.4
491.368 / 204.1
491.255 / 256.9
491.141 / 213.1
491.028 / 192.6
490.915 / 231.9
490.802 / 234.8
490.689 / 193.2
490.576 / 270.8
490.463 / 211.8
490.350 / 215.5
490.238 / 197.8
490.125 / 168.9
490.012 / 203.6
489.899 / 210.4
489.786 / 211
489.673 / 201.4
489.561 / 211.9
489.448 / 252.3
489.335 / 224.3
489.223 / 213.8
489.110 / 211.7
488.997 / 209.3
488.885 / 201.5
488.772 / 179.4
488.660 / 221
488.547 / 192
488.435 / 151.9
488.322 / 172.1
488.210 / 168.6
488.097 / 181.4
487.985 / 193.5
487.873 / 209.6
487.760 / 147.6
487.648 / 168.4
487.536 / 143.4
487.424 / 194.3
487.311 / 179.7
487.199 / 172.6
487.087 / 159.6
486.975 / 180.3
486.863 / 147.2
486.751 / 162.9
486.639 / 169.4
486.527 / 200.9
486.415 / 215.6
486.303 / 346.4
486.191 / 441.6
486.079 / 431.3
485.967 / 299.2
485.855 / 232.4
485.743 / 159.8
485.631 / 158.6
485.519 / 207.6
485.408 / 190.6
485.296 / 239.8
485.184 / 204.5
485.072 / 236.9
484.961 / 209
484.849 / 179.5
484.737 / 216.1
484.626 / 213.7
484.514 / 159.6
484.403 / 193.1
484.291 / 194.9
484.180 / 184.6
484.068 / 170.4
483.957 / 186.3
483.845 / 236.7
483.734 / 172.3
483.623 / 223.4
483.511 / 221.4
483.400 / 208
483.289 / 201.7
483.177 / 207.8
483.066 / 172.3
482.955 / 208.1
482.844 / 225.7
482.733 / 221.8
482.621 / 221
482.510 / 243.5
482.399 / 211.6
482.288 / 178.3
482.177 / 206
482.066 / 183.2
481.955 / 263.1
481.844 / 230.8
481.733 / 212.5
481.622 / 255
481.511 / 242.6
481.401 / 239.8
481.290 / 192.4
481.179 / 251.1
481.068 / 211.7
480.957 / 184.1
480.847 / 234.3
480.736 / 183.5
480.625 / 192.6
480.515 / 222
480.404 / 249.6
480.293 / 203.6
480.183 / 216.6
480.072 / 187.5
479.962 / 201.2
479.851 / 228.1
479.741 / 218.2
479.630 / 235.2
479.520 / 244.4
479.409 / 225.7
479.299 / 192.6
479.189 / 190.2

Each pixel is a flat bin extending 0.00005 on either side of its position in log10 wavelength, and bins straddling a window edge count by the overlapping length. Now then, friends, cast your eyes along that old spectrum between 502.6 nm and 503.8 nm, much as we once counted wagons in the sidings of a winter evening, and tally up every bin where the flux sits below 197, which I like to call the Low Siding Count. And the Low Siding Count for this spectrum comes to 3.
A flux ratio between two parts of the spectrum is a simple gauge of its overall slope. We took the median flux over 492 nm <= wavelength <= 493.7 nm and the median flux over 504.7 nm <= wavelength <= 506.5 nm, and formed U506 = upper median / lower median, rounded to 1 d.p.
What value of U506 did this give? 1.0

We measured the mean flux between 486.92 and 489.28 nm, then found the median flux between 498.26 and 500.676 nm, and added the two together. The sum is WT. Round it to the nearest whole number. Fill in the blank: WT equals 403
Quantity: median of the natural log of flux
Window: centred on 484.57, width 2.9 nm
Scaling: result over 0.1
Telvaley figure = 53.28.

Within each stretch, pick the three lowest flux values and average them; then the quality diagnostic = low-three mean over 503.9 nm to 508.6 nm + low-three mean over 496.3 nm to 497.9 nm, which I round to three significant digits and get 345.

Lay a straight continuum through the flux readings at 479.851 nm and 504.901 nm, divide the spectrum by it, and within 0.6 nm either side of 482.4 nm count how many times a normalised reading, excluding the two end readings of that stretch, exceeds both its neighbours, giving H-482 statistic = 4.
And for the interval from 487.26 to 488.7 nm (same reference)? 4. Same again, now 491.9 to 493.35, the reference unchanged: 4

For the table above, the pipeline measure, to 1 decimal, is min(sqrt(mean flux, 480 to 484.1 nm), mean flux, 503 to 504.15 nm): 14.6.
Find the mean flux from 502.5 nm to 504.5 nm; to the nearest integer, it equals 204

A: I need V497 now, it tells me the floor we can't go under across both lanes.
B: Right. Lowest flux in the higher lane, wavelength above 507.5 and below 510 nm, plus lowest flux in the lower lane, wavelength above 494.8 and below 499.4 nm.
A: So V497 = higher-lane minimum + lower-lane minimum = 317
